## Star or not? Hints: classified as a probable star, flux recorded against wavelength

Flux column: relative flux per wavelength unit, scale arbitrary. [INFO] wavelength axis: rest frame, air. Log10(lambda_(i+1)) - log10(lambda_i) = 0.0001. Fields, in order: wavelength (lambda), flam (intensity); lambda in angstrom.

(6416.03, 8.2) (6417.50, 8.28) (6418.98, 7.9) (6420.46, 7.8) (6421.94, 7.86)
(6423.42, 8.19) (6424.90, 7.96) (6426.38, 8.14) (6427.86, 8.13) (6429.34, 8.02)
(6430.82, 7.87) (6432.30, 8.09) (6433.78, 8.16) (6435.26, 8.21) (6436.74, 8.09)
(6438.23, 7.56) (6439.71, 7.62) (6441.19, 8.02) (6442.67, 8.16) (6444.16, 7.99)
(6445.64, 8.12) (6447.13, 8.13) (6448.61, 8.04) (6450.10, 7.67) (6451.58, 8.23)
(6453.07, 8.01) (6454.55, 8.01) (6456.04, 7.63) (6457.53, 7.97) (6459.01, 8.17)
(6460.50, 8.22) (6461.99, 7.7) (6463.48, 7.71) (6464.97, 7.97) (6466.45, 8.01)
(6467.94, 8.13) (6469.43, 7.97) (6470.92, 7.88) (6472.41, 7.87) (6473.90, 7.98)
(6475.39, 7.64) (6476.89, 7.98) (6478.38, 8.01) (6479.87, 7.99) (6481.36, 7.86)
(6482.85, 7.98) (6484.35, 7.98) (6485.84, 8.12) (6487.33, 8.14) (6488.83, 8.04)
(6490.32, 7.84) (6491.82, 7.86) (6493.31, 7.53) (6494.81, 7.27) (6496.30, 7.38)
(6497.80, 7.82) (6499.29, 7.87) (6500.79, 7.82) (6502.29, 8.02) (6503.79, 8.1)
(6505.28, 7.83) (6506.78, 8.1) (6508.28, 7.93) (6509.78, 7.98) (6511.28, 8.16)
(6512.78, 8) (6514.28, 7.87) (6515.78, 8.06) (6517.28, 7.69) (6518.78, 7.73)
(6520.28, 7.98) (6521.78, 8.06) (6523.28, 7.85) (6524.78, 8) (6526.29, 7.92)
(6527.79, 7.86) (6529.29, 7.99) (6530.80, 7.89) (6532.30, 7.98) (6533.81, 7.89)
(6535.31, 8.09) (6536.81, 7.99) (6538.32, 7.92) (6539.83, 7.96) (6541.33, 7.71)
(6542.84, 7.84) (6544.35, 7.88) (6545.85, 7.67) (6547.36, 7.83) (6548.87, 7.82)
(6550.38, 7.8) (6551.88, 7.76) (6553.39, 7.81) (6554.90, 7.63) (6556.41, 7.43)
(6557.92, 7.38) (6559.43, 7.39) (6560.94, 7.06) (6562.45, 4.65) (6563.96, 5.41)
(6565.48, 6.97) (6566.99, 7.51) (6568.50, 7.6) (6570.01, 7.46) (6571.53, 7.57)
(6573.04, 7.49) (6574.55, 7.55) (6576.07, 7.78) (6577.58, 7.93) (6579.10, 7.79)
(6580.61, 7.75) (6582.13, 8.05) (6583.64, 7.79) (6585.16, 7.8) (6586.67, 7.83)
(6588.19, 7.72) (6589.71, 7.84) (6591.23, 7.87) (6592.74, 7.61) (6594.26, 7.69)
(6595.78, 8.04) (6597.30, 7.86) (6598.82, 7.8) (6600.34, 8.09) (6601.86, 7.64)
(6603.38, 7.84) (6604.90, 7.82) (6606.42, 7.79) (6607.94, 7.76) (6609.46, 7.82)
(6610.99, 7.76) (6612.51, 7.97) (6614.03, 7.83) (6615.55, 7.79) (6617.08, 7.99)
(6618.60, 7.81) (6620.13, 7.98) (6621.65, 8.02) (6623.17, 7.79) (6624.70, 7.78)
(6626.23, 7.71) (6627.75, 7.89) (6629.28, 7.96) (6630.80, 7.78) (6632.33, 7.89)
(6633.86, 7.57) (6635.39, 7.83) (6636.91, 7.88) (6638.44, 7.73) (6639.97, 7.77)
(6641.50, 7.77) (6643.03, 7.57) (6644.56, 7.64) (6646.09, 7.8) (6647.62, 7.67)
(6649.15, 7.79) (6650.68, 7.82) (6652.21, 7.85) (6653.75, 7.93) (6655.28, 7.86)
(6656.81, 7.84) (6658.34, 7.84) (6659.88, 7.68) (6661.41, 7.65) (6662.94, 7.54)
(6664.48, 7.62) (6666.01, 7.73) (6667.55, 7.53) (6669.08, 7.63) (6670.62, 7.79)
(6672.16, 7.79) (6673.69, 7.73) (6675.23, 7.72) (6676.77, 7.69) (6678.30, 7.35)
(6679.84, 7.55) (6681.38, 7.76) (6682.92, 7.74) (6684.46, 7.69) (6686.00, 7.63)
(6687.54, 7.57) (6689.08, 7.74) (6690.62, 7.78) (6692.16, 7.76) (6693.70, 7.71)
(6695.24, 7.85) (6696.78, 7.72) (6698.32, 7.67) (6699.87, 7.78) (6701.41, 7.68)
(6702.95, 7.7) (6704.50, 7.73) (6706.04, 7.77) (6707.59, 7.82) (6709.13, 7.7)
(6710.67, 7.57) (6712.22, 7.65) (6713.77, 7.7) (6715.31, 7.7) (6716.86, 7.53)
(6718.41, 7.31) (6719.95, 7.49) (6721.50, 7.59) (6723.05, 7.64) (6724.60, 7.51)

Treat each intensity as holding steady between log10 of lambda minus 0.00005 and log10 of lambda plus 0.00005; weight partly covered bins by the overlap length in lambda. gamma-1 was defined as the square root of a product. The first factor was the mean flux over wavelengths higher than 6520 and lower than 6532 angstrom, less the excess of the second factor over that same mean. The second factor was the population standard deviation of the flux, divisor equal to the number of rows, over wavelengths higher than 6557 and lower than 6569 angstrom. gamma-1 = 3.91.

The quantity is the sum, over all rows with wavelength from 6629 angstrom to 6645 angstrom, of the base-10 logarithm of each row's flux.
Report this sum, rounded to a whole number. 10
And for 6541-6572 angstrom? 18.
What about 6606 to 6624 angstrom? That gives 11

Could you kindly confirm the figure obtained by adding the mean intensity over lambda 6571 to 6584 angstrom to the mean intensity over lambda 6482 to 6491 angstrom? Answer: 15.8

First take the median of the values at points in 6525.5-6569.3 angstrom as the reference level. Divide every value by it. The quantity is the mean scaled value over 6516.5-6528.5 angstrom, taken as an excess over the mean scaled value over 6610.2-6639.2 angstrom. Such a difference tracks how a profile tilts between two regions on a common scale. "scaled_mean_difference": 0.01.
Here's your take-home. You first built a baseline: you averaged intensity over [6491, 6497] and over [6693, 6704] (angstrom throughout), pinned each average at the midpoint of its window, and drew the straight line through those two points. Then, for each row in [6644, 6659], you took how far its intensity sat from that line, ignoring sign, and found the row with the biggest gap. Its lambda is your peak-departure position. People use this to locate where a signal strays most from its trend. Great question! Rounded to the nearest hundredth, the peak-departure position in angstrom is 6653.75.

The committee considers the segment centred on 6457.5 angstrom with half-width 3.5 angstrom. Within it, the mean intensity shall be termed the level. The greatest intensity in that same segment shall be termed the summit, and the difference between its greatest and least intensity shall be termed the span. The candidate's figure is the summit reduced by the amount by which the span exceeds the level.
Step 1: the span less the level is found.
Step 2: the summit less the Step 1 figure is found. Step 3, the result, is 15.6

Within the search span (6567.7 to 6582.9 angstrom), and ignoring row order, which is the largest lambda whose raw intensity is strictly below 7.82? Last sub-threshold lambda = 6580.61 angstrom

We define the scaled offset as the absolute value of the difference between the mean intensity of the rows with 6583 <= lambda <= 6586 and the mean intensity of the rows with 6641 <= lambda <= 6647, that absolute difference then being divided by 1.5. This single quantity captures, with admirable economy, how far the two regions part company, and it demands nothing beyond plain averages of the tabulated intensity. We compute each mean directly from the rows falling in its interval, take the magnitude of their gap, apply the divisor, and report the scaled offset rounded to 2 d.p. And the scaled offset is 0.07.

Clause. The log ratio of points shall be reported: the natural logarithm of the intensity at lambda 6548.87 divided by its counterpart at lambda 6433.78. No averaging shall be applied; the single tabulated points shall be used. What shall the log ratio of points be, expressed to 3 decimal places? -0.043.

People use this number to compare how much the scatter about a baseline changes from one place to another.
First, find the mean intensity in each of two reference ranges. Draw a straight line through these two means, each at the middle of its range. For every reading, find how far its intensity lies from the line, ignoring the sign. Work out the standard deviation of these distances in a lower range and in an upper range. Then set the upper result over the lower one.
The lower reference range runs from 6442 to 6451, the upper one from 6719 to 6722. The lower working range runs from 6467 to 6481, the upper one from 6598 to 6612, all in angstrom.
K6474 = 0.94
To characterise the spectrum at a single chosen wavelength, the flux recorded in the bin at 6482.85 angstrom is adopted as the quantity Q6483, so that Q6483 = 7.98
